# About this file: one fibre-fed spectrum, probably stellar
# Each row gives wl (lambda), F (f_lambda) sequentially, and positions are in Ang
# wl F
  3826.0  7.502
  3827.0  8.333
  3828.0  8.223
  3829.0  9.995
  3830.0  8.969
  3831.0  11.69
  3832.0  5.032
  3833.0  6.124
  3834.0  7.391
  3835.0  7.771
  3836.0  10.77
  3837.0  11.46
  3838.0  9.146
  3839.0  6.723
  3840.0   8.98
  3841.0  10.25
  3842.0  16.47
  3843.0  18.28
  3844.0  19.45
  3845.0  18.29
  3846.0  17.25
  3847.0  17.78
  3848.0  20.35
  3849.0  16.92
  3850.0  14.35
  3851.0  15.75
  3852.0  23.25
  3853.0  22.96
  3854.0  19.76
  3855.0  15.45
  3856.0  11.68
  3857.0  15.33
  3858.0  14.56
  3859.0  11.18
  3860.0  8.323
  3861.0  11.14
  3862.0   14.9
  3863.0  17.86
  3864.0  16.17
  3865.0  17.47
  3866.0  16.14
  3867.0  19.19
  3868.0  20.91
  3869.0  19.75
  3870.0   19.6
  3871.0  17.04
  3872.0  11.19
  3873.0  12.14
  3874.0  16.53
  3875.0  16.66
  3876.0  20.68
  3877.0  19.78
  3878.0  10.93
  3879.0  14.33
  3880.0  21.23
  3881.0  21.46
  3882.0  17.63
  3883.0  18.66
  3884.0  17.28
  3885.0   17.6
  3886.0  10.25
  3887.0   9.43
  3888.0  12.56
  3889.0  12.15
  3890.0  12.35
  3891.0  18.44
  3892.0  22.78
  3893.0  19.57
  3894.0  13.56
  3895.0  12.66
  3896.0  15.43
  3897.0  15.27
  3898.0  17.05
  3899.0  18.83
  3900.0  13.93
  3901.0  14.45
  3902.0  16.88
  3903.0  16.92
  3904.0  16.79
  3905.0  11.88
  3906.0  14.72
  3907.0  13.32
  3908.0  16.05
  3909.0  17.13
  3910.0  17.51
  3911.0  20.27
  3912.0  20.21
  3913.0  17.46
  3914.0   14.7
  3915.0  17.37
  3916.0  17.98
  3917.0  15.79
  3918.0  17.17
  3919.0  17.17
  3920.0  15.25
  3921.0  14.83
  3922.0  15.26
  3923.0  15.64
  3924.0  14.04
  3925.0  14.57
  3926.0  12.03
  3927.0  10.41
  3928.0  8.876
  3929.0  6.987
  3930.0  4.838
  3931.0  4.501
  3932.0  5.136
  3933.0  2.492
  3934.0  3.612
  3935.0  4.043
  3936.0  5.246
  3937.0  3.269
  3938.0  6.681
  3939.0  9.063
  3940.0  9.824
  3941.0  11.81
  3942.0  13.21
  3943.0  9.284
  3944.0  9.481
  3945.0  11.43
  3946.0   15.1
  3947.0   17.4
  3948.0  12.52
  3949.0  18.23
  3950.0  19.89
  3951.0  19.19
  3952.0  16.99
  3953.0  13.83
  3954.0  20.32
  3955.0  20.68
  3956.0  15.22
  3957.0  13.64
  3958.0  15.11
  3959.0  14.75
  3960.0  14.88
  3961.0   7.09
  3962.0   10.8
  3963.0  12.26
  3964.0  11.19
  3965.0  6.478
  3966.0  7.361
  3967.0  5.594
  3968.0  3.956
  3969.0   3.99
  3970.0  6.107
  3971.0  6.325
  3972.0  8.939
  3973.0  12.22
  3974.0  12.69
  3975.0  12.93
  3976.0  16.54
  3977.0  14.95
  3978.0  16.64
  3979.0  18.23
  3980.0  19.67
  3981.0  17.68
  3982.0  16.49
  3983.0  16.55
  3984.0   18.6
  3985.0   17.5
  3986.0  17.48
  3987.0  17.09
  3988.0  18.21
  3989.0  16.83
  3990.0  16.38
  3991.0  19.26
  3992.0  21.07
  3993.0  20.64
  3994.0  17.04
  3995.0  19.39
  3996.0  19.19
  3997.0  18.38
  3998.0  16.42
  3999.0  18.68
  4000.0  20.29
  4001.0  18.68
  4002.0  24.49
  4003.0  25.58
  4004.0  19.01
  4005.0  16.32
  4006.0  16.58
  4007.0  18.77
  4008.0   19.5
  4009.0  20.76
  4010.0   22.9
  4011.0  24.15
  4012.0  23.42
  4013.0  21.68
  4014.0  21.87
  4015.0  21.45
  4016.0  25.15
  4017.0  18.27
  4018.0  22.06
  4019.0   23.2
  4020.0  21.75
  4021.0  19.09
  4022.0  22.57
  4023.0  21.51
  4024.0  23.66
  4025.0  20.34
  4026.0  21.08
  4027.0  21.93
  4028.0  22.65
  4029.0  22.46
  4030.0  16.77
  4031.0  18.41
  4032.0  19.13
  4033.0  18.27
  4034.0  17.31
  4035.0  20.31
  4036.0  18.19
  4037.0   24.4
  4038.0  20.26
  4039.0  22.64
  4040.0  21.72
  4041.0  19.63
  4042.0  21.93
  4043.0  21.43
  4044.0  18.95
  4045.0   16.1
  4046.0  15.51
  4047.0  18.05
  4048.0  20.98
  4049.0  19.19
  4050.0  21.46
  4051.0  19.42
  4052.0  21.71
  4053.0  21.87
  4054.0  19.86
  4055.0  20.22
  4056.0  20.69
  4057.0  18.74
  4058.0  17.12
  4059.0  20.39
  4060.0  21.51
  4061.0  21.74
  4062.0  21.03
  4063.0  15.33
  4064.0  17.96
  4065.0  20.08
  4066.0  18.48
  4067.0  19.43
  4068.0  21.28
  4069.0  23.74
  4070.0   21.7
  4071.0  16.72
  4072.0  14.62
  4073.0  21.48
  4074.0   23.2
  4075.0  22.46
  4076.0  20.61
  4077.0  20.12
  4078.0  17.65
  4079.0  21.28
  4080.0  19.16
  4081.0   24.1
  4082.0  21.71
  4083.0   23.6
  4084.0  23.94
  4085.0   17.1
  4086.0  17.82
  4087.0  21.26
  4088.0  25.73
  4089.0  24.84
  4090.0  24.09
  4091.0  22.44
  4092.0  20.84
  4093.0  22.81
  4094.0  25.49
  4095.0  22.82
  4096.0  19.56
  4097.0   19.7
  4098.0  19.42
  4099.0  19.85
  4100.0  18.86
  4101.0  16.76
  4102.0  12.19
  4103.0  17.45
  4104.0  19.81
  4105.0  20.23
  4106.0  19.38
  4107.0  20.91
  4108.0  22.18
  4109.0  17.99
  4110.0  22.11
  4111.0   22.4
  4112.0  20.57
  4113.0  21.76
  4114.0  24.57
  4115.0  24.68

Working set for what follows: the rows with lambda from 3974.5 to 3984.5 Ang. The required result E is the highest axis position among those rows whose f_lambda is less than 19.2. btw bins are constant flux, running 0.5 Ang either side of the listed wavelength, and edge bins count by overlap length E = 3984.0 Ang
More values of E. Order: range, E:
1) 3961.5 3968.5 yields 3968.0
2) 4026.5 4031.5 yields 4031.0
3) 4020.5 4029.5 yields 4021.0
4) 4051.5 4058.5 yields 4058.0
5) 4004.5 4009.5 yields 4007.0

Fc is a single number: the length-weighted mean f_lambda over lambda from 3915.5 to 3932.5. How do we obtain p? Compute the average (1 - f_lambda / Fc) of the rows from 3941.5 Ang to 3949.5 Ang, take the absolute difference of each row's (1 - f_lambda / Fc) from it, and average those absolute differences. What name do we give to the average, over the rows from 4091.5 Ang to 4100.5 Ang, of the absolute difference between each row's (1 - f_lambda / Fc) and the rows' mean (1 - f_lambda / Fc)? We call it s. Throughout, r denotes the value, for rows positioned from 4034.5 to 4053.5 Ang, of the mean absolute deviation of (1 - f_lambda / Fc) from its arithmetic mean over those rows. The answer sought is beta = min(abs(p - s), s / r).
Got 0.073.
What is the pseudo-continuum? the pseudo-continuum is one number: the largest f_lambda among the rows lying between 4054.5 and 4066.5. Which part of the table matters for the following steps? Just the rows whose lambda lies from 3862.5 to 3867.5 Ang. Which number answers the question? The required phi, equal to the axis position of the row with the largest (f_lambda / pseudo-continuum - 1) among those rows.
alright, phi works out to 3867.0 Ang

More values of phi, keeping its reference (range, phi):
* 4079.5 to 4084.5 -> 4081.0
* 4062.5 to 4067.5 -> 4065.0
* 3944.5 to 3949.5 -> 3949.0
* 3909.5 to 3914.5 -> 3911.0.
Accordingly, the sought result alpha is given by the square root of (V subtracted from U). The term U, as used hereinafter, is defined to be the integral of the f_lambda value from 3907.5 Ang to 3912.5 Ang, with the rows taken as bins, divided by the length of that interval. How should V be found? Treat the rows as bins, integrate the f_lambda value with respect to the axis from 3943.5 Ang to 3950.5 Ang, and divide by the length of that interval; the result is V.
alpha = 1.8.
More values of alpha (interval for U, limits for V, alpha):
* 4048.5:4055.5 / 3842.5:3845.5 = 1.4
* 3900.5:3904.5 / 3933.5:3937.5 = 3.5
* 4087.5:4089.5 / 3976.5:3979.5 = 2.9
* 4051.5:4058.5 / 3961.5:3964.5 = 2.9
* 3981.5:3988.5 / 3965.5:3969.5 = 3.5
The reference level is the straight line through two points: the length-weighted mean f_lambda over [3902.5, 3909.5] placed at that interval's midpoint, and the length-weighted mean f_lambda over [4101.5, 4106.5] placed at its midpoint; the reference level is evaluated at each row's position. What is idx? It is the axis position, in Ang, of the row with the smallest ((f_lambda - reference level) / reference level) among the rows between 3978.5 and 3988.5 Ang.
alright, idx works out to 3982.0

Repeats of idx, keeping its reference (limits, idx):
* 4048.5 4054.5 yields 4049.0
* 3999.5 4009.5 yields 4005.0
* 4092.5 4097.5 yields 4096.0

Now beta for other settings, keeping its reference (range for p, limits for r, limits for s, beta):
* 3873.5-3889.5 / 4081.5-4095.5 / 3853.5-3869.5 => 0.045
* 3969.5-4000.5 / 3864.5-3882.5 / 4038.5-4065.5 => 0.080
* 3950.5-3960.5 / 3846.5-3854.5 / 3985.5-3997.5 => 0.082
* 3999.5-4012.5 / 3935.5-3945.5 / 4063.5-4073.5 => 0.035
